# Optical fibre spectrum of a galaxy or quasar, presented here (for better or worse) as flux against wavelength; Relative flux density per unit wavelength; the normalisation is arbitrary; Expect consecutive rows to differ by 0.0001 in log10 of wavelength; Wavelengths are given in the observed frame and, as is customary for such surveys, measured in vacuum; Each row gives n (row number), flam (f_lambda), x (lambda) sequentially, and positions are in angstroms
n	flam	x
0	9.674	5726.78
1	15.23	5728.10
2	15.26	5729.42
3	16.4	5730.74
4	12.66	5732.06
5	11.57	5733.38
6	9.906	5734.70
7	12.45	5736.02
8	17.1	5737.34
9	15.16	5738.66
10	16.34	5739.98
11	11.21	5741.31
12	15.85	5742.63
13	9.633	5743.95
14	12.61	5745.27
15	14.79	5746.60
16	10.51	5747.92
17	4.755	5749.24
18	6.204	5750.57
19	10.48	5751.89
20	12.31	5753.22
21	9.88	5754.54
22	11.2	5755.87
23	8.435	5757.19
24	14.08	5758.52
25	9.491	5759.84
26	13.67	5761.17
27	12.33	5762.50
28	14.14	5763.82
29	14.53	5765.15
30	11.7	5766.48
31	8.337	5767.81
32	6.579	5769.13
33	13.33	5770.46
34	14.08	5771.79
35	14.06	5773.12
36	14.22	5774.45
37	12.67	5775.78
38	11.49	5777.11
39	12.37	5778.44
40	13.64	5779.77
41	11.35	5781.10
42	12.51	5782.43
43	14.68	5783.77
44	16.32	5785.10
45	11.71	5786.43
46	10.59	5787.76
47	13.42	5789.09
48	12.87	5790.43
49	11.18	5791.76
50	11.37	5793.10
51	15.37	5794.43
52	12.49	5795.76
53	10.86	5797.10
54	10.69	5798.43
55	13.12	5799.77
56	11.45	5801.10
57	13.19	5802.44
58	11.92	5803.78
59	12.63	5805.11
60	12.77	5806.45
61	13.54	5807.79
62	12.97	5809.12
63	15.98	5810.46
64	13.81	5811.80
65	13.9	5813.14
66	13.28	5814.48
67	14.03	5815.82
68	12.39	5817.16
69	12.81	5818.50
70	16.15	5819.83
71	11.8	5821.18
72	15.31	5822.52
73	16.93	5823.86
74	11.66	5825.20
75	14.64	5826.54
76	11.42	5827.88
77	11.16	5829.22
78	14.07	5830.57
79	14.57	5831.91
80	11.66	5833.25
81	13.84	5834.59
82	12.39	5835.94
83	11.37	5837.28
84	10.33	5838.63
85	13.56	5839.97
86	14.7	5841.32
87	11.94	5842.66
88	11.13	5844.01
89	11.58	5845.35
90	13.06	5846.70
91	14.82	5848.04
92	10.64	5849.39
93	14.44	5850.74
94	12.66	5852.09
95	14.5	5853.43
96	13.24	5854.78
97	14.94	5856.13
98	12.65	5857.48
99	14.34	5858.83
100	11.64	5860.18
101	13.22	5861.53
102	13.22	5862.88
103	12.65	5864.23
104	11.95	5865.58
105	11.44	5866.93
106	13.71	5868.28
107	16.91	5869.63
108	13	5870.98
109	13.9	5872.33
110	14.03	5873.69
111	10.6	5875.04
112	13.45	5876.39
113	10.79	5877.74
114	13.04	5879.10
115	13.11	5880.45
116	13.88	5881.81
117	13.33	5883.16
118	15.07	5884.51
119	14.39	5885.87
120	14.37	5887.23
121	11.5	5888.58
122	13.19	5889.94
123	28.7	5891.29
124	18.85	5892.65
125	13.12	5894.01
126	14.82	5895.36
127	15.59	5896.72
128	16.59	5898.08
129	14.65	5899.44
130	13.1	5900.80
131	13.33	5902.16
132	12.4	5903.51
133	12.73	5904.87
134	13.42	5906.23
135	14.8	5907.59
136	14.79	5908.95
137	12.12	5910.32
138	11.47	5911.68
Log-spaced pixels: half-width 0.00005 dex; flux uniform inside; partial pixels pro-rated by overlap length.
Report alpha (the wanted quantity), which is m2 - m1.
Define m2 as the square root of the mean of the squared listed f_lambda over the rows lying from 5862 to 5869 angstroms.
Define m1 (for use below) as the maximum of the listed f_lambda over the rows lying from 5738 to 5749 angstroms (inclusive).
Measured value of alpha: -3.7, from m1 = 16.34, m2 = 12.6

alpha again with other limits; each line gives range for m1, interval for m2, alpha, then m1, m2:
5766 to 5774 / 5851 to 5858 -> -0.4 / 14.08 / 13.6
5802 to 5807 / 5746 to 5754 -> -2.8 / 13.19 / 10.4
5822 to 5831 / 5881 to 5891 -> -3.2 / 16.93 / 13.7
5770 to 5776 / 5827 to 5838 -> -1.6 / 14.22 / 12.6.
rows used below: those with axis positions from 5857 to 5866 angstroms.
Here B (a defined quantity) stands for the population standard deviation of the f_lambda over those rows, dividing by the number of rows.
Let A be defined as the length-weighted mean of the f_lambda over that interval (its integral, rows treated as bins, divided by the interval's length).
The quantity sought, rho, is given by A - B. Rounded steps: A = 12.8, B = 0.8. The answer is 12.0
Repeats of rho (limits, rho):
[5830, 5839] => 11.2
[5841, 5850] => 10.9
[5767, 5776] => 9.0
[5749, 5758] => 6.8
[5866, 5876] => 11.5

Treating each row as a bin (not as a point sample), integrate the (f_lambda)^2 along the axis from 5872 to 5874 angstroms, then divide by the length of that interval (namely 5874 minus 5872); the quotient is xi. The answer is 194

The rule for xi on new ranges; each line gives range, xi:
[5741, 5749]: 154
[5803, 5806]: 153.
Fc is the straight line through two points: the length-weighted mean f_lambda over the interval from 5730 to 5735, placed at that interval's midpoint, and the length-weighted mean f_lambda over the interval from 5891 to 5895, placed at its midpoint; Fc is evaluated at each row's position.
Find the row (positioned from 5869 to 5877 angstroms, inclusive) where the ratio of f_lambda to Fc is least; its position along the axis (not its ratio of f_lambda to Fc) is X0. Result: 5875.04 angstroms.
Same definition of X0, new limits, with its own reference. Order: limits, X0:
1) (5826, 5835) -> 5829.22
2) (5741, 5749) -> 5743.95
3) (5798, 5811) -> 5798.43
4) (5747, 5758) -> 5749.24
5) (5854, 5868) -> 5866.93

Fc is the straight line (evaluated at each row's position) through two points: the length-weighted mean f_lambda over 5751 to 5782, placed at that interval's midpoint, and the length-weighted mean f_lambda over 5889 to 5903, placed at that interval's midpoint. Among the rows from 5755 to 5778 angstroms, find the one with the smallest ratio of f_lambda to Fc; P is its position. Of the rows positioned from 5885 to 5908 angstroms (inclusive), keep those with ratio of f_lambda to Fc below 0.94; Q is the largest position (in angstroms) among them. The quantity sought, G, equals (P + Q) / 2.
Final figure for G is 5838.4 angstroms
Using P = 5769.13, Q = 5907.59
